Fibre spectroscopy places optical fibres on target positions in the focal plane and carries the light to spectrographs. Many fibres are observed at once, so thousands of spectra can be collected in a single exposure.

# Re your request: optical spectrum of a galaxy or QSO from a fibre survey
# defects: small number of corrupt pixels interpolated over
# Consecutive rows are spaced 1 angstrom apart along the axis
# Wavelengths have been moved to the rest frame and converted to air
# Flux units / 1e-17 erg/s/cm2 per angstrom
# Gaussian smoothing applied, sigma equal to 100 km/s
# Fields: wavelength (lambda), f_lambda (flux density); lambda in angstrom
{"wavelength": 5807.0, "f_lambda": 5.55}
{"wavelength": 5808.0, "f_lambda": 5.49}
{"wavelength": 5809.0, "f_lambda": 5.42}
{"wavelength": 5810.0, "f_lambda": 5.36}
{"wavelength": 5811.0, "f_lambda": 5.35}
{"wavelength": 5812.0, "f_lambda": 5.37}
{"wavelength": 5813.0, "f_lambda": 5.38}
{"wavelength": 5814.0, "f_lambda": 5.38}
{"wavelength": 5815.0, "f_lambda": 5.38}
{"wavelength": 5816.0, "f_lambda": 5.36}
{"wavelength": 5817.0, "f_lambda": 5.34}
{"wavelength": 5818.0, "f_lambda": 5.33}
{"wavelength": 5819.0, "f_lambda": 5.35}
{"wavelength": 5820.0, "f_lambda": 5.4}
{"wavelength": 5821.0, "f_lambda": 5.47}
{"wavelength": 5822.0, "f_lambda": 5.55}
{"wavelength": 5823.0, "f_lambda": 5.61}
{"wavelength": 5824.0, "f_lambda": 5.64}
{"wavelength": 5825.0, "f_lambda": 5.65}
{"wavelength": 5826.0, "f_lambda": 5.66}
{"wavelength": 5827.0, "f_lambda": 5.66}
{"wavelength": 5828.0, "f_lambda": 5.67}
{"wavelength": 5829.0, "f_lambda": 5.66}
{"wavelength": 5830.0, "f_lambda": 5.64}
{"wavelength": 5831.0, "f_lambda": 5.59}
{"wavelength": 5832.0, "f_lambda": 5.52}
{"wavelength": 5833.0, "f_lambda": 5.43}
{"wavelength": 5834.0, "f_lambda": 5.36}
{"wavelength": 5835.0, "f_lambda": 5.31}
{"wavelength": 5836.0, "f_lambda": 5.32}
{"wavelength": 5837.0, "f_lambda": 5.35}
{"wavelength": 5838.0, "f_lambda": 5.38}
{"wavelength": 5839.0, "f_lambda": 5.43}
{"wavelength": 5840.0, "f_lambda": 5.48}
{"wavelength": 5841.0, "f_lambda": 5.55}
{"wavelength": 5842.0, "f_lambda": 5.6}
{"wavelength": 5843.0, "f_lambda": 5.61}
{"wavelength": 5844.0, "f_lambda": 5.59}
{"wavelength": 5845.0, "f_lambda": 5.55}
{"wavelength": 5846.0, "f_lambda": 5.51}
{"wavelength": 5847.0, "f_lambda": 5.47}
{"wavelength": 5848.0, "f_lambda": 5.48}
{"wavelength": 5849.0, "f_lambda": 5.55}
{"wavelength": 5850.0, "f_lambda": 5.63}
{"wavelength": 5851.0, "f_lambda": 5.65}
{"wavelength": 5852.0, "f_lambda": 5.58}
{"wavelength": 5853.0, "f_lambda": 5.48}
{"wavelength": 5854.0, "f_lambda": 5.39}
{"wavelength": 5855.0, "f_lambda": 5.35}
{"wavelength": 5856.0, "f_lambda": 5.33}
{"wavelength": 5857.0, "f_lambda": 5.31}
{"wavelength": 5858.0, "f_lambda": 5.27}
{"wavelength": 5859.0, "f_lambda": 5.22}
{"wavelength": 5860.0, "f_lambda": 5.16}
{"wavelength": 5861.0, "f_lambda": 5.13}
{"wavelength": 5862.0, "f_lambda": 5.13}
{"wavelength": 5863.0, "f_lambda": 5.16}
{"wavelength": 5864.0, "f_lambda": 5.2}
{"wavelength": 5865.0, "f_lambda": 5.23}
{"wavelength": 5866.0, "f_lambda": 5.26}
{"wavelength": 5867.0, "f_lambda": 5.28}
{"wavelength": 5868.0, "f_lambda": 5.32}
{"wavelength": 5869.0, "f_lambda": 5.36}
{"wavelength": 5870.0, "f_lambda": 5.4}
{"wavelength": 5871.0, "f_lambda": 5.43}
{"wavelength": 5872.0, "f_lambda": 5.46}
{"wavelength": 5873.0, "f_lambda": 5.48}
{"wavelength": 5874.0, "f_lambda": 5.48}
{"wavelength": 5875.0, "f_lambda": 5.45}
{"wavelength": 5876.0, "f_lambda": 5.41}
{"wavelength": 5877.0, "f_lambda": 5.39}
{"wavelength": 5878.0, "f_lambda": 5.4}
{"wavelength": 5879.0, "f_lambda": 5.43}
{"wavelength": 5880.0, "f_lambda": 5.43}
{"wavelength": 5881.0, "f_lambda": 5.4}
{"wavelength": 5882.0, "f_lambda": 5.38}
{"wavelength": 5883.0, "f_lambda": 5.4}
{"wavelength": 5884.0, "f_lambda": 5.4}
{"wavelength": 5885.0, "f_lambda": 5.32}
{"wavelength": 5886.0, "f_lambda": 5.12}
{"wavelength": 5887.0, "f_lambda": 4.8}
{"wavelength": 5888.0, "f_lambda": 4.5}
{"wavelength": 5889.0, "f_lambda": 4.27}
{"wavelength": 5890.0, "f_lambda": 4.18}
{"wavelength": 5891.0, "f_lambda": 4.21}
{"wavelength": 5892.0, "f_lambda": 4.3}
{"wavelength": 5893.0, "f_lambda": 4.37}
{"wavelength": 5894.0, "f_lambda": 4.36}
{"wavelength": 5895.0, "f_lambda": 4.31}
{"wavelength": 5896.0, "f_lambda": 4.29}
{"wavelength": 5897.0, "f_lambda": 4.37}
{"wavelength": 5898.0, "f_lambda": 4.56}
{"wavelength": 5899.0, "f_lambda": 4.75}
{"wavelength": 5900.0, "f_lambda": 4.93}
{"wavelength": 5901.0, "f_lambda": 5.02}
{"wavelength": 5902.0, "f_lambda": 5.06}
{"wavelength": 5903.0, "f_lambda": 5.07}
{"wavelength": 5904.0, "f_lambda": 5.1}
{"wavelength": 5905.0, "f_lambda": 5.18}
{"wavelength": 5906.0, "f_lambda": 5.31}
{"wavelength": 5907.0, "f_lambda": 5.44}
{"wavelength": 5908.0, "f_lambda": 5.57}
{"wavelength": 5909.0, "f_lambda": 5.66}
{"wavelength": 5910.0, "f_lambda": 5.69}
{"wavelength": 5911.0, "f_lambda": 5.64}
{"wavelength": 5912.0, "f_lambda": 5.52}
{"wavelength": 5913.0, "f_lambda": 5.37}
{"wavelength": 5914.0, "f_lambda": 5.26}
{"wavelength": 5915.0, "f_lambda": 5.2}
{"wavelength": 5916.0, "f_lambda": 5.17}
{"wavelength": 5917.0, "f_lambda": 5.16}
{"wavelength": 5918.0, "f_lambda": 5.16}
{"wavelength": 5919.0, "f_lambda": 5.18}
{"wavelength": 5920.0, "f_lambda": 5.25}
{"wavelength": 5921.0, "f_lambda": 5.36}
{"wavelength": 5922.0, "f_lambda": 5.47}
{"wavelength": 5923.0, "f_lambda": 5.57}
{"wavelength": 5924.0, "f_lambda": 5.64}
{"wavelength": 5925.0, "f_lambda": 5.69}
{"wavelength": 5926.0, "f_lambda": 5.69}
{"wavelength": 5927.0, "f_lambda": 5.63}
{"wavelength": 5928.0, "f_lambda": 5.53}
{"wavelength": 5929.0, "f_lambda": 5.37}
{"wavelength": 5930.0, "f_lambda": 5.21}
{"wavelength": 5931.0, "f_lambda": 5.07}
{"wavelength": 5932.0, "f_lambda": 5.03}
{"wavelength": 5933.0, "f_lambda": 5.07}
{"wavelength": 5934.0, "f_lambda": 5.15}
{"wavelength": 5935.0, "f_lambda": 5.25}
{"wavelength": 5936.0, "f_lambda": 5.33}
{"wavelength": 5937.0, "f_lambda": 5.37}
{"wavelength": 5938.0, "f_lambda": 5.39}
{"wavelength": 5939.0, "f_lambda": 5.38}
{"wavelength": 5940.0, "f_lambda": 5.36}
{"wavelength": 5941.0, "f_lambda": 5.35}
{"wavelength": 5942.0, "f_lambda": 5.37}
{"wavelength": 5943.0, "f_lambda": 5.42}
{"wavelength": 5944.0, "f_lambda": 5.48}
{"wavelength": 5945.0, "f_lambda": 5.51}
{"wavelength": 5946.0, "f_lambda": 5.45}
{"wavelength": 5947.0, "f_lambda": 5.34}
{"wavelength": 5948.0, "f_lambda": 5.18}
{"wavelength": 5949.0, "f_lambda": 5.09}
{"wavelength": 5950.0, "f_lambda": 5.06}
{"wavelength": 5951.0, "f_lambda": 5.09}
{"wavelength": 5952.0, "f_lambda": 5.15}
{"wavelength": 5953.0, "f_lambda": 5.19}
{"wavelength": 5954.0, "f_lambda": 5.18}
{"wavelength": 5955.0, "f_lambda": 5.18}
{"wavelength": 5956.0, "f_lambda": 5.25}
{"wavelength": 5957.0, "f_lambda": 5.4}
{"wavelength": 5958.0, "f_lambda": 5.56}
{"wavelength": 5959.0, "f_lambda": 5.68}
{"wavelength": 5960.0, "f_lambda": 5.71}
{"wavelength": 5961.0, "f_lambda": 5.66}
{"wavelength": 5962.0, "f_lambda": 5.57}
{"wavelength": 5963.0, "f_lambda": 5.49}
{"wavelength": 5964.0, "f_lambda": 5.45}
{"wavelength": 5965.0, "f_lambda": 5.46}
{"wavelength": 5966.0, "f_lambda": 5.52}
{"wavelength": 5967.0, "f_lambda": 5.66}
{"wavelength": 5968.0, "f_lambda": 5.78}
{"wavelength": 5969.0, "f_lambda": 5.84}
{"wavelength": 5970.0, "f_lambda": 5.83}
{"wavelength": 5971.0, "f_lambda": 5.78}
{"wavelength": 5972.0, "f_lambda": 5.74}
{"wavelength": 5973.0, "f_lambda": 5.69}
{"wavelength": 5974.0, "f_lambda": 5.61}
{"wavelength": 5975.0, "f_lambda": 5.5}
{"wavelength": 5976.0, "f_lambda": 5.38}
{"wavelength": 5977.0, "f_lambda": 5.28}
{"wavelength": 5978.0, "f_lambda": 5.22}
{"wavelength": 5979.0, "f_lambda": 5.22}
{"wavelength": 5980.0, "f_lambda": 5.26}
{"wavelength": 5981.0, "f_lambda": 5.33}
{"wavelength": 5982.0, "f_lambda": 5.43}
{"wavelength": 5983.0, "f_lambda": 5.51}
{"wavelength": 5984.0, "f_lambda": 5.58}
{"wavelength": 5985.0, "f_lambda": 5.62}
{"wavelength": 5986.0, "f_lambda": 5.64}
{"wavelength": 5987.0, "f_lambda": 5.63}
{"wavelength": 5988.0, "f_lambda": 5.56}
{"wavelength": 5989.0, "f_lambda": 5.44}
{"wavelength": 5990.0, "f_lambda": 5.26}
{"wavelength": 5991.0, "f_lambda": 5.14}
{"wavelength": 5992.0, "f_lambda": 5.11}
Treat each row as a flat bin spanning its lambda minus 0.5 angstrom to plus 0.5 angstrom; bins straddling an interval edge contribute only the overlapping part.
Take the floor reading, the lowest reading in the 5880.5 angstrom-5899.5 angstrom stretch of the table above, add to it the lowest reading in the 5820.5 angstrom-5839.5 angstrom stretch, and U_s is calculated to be 9.5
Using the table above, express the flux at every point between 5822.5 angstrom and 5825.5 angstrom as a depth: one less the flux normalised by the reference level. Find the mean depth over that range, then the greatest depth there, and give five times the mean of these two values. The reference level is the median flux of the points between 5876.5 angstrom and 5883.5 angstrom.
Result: -0.21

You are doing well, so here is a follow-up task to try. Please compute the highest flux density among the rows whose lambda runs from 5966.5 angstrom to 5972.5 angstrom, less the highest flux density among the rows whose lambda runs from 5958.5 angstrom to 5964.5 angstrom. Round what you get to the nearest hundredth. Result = 0.13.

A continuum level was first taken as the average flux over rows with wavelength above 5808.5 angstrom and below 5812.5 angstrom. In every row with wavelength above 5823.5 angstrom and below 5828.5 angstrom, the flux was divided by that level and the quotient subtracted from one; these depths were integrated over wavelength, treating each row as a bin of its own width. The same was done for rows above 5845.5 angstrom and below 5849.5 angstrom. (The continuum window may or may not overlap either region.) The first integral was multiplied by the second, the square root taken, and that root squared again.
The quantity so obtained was 0.025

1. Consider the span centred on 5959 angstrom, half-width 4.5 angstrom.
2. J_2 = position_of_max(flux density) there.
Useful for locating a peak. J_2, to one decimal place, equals 5960.0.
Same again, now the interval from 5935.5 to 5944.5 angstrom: 5944.0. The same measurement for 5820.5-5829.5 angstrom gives 5828.0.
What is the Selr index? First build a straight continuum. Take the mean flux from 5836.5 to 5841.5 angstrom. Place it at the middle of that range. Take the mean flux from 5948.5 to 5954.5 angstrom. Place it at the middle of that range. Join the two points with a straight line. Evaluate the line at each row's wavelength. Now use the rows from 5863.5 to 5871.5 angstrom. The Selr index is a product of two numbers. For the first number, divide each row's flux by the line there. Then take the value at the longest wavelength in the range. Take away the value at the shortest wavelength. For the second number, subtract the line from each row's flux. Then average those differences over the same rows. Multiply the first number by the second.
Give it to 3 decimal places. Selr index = -0.002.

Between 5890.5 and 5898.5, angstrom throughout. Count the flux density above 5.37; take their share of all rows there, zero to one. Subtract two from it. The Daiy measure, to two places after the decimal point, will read -2.00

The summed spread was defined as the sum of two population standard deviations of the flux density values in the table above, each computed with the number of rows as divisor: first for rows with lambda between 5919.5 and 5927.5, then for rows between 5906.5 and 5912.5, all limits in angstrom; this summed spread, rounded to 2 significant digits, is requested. 0.24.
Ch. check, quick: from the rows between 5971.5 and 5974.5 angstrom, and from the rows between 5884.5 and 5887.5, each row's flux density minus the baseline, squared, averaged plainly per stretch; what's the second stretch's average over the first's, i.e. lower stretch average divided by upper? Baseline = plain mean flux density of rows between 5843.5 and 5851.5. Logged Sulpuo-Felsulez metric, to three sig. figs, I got 14.4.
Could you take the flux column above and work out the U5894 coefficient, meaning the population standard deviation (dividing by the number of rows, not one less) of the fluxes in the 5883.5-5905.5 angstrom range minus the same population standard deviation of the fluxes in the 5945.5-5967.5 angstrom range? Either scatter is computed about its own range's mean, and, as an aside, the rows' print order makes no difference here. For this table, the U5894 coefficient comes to 0.19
